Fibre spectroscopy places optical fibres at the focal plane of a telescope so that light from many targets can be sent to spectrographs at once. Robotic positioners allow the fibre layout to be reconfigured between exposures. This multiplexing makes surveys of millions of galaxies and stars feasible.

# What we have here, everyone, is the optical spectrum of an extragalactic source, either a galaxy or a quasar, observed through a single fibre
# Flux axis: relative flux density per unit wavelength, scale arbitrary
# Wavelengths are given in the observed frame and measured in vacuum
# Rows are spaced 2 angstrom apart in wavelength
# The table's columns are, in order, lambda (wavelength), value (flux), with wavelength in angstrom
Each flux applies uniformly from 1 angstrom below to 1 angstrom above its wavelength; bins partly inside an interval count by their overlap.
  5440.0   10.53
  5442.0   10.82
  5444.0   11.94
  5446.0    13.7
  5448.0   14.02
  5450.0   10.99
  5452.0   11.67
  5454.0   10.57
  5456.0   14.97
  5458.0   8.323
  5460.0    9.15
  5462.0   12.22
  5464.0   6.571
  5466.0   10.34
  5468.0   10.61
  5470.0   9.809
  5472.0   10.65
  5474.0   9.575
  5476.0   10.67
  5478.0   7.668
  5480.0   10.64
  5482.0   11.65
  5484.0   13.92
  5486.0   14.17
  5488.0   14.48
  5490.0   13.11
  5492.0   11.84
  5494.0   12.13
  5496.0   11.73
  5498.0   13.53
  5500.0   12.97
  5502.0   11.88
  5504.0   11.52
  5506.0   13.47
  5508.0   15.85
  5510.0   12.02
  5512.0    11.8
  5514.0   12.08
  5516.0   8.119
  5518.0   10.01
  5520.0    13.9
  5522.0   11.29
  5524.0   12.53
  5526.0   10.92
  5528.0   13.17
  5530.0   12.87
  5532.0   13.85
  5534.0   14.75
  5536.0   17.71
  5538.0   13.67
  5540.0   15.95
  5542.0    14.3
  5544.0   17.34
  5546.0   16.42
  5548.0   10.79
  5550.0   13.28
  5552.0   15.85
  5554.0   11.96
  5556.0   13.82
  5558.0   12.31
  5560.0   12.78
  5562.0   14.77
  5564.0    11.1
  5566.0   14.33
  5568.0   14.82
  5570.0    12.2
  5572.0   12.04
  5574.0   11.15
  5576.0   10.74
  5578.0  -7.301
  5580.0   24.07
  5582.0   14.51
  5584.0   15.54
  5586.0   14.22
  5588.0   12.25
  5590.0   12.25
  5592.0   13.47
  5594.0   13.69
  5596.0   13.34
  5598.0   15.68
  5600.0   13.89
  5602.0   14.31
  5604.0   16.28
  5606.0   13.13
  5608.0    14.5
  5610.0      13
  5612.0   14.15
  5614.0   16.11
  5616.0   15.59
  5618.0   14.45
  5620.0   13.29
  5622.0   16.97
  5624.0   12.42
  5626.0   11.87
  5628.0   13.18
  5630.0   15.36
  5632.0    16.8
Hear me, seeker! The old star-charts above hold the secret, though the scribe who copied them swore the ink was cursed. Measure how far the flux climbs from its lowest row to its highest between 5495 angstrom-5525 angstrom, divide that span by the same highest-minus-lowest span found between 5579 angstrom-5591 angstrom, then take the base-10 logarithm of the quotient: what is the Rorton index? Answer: -0.18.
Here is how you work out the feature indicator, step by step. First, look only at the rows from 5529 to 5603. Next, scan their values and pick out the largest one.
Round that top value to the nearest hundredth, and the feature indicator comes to 24.07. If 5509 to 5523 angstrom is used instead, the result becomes 13.90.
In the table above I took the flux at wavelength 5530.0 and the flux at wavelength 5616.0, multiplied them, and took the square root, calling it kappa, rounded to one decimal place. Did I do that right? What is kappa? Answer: 14.2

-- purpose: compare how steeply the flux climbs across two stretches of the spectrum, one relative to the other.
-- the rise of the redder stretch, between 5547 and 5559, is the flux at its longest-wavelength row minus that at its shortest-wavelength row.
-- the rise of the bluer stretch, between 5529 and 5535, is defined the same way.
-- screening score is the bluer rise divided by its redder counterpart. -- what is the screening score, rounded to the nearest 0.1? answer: 1.2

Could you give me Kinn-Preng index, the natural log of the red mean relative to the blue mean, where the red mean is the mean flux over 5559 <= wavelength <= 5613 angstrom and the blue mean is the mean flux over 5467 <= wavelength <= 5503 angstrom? 0.11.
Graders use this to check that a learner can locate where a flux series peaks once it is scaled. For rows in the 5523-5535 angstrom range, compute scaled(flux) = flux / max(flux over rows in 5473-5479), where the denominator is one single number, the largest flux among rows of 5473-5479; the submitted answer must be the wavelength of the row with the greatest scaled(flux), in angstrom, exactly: 5534.0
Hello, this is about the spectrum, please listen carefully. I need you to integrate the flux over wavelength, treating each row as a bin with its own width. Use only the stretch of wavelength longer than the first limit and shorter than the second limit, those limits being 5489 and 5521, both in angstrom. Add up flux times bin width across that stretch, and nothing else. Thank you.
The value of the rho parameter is 392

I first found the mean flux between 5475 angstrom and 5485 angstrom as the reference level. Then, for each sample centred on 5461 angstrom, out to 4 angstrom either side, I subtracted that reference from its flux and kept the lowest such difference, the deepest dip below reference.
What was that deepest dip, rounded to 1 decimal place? -4.3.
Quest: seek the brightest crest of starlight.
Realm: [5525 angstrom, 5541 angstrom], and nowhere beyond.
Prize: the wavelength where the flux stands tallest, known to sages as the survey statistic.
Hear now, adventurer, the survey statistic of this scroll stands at 5536.0 angstrom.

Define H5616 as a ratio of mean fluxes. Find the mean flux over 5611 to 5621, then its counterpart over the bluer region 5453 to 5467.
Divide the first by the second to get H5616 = 1.4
